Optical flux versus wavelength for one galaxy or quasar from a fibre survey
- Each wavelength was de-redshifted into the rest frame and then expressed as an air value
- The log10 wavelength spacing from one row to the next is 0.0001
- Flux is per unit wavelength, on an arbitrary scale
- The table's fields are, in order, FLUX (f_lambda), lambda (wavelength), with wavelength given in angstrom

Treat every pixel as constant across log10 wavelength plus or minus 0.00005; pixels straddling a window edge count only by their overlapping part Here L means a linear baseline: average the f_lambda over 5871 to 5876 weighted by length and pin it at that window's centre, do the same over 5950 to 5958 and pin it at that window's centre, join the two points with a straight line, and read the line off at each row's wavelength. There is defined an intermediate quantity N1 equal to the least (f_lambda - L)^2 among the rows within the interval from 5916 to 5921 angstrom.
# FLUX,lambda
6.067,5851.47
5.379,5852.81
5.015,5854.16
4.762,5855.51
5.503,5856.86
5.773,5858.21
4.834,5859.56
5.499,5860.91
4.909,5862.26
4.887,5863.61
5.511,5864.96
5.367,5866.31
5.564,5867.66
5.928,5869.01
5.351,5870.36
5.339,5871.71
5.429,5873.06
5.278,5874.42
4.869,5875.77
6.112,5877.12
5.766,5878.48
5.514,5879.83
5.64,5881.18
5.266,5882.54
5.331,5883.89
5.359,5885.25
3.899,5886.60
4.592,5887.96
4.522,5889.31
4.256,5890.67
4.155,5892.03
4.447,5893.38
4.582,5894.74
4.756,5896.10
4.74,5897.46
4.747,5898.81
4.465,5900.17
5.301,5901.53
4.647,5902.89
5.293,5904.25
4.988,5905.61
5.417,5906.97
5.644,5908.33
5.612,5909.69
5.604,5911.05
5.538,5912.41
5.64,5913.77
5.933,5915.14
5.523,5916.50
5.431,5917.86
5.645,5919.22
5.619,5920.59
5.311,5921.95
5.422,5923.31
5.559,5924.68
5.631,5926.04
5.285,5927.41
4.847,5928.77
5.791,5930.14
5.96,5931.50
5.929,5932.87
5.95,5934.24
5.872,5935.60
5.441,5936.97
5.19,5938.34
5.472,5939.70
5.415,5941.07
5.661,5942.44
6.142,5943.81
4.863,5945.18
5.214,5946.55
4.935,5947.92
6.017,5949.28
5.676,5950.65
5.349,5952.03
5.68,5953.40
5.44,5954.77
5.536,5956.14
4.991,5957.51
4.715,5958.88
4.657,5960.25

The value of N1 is 0.004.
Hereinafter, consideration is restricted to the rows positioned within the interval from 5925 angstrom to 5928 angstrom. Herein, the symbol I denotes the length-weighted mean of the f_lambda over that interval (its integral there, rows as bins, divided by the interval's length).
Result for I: 5.47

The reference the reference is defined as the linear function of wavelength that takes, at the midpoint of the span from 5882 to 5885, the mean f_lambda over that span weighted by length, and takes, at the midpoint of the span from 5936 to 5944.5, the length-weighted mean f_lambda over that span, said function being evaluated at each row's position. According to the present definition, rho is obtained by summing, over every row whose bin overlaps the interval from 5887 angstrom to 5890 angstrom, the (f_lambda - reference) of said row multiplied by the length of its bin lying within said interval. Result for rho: -2.5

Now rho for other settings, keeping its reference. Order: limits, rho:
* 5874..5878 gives 0.7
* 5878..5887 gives -0.2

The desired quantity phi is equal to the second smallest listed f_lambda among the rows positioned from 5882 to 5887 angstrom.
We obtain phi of 5.266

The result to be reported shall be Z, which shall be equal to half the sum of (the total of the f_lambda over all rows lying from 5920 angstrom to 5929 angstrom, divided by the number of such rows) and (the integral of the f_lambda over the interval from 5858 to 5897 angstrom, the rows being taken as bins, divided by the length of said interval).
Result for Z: 5.25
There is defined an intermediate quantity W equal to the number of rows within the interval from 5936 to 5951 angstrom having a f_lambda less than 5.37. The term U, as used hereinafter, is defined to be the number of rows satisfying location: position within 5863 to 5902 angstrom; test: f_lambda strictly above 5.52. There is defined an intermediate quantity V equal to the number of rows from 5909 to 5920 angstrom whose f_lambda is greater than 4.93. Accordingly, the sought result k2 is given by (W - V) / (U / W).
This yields -3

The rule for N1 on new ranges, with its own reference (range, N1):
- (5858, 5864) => 0.072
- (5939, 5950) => 0.000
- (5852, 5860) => 0.028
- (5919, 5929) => 0.002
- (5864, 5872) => 0.007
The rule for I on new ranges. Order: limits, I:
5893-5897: 4.61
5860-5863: 5.17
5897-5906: 4.88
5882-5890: 4.82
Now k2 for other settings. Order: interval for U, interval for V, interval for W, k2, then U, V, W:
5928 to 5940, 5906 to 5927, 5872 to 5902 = 7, 5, 15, 17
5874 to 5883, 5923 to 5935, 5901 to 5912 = -5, 3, 8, 4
